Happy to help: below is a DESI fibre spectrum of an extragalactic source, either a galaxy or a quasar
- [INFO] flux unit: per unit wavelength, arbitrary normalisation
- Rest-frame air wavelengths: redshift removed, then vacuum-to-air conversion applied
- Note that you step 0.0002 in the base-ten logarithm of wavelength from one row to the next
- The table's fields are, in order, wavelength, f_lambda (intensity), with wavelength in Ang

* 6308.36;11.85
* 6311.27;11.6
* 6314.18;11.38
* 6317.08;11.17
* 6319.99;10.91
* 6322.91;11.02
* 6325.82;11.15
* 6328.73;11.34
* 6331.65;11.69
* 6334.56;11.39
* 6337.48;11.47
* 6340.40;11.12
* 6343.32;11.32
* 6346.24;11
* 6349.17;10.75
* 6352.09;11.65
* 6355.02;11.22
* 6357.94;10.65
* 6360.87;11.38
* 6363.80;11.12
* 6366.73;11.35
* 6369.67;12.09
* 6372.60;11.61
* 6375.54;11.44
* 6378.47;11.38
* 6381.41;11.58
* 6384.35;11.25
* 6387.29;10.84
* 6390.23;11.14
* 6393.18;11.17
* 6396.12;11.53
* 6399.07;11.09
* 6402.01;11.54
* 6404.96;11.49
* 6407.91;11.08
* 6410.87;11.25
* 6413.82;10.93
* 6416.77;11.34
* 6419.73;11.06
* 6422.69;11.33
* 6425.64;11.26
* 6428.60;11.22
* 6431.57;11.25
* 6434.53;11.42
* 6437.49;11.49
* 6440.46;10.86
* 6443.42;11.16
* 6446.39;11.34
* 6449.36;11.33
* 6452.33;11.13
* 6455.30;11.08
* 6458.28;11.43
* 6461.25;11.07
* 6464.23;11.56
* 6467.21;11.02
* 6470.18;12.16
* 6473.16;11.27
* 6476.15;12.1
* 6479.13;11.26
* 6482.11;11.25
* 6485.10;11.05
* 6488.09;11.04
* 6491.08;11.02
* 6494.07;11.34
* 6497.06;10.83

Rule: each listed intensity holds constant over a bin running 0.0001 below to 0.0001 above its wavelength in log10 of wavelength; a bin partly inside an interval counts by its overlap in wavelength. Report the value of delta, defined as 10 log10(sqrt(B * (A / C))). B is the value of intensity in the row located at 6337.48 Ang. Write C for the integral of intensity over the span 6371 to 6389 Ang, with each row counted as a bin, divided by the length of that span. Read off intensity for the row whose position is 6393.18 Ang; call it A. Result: 5.26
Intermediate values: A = 11.17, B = 11.47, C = 11.4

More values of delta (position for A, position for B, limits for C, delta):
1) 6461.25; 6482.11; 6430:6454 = 5.22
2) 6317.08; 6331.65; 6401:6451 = 5.32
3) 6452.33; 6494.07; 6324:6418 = 5.24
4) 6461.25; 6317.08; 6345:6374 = 5.20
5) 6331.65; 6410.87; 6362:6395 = 5.32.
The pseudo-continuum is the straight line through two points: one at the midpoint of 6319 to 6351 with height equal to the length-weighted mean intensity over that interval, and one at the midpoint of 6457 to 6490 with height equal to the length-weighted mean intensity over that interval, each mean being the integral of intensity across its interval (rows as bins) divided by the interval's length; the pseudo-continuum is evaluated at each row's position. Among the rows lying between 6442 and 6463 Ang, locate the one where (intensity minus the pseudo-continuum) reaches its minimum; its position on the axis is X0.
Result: 6461.25 Ang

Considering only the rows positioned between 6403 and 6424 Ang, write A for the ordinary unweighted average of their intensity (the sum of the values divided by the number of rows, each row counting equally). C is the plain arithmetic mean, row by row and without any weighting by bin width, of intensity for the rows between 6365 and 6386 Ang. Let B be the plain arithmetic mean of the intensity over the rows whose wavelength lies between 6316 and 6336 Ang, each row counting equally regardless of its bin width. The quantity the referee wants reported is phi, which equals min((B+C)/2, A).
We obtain 11.2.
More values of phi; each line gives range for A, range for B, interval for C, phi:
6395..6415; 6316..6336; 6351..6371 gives 11.3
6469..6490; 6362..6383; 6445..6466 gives 11.4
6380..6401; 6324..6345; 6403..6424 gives 11.2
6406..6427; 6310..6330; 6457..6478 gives 11.2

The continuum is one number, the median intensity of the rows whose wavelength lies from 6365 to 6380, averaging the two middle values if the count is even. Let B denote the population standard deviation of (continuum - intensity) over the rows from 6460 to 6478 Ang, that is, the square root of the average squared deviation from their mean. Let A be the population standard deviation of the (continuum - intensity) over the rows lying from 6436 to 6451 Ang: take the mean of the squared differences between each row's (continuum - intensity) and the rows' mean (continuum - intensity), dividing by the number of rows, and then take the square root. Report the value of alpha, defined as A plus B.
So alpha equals 0.67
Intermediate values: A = 0.215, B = 0.459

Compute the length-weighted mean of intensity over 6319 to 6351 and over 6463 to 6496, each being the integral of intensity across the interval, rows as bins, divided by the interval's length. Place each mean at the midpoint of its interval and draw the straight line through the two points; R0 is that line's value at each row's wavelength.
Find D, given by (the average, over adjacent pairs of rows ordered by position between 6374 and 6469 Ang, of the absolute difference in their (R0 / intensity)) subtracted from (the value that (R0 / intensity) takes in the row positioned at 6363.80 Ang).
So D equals 0.987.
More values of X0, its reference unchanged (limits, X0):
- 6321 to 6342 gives 6322.91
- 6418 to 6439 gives 6419.73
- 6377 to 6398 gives 6387.29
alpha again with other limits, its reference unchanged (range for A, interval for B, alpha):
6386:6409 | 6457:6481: 0.65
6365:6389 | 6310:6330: 0.55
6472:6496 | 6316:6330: 0.47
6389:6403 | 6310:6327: 0.43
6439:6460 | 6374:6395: 0.40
